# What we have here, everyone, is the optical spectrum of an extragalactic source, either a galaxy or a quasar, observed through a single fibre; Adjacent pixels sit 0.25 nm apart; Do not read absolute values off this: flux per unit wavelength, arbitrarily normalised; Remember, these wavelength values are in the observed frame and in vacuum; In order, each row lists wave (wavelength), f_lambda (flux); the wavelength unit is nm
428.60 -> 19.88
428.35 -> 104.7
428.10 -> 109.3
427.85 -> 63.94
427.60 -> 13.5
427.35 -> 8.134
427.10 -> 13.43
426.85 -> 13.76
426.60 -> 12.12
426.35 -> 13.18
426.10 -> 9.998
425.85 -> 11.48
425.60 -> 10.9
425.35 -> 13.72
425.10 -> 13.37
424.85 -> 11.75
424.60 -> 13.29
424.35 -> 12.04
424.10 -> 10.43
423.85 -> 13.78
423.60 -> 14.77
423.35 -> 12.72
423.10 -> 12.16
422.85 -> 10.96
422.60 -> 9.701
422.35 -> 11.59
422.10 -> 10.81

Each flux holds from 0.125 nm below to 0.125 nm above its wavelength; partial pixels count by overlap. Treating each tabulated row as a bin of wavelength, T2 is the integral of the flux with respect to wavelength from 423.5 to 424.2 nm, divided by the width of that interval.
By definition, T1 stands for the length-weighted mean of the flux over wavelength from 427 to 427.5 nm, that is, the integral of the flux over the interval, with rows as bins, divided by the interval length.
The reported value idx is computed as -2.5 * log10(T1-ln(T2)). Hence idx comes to -2.29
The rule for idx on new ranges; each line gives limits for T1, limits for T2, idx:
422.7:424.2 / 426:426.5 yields -2.50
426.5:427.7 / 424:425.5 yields -2.46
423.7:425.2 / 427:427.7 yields -2.50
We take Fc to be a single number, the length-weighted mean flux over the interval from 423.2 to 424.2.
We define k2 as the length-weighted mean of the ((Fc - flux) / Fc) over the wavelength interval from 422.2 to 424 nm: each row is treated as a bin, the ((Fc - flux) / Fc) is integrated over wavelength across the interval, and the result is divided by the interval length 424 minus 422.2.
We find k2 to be 0.060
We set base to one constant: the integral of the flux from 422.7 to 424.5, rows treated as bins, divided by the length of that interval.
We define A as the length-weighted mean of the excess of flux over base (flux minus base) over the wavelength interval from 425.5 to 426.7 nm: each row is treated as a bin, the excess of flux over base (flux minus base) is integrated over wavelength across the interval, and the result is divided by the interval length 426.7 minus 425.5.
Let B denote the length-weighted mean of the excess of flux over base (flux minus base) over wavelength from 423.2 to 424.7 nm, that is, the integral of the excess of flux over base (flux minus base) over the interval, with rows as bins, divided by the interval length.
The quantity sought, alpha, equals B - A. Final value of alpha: 1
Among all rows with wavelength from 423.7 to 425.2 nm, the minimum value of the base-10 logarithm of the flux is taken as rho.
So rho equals 1.02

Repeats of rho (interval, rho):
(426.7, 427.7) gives 0.91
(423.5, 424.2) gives 1.02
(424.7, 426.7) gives 1.00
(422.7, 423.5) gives 1.04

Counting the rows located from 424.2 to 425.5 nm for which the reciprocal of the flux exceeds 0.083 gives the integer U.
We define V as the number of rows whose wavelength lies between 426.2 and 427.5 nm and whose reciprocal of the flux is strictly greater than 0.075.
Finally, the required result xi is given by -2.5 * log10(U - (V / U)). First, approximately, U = 2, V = 3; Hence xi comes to 0.8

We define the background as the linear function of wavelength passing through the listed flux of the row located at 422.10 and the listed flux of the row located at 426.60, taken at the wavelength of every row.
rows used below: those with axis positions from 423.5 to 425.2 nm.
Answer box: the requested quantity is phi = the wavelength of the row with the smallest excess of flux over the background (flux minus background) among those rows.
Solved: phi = 424.10 nm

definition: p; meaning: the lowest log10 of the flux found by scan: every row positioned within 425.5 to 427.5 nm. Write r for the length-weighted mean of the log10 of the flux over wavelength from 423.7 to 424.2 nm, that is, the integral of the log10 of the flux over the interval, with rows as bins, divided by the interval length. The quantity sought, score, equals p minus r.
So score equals -0.18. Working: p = 0.91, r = 1.09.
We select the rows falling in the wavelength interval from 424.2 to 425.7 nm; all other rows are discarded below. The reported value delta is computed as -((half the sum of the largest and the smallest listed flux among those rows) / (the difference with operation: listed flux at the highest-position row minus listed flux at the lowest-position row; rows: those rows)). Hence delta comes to 11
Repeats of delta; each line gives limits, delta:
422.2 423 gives 17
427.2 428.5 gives -1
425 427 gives -30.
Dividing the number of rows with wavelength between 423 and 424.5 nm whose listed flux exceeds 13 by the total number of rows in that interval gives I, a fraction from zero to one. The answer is 0.33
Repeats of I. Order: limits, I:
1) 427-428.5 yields 0.83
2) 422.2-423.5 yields 0.00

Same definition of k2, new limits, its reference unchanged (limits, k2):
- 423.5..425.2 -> 0.018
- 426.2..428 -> -0.606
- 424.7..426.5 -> 0.069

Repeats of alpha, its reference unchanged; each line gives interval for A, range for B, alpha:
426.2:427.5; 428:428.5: 90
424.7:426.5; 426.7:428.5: 34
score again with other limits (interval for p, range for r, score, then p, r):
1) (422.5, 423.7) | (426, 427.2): -0.11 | 0.99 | 1.10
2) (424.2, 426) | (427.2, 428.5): -0.53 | 1.04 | 1.57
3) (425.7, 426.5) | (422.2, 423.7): -0.07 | 1.00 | 1.07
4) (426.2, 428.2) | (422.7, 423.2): -0.15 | 0.91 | 1.06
